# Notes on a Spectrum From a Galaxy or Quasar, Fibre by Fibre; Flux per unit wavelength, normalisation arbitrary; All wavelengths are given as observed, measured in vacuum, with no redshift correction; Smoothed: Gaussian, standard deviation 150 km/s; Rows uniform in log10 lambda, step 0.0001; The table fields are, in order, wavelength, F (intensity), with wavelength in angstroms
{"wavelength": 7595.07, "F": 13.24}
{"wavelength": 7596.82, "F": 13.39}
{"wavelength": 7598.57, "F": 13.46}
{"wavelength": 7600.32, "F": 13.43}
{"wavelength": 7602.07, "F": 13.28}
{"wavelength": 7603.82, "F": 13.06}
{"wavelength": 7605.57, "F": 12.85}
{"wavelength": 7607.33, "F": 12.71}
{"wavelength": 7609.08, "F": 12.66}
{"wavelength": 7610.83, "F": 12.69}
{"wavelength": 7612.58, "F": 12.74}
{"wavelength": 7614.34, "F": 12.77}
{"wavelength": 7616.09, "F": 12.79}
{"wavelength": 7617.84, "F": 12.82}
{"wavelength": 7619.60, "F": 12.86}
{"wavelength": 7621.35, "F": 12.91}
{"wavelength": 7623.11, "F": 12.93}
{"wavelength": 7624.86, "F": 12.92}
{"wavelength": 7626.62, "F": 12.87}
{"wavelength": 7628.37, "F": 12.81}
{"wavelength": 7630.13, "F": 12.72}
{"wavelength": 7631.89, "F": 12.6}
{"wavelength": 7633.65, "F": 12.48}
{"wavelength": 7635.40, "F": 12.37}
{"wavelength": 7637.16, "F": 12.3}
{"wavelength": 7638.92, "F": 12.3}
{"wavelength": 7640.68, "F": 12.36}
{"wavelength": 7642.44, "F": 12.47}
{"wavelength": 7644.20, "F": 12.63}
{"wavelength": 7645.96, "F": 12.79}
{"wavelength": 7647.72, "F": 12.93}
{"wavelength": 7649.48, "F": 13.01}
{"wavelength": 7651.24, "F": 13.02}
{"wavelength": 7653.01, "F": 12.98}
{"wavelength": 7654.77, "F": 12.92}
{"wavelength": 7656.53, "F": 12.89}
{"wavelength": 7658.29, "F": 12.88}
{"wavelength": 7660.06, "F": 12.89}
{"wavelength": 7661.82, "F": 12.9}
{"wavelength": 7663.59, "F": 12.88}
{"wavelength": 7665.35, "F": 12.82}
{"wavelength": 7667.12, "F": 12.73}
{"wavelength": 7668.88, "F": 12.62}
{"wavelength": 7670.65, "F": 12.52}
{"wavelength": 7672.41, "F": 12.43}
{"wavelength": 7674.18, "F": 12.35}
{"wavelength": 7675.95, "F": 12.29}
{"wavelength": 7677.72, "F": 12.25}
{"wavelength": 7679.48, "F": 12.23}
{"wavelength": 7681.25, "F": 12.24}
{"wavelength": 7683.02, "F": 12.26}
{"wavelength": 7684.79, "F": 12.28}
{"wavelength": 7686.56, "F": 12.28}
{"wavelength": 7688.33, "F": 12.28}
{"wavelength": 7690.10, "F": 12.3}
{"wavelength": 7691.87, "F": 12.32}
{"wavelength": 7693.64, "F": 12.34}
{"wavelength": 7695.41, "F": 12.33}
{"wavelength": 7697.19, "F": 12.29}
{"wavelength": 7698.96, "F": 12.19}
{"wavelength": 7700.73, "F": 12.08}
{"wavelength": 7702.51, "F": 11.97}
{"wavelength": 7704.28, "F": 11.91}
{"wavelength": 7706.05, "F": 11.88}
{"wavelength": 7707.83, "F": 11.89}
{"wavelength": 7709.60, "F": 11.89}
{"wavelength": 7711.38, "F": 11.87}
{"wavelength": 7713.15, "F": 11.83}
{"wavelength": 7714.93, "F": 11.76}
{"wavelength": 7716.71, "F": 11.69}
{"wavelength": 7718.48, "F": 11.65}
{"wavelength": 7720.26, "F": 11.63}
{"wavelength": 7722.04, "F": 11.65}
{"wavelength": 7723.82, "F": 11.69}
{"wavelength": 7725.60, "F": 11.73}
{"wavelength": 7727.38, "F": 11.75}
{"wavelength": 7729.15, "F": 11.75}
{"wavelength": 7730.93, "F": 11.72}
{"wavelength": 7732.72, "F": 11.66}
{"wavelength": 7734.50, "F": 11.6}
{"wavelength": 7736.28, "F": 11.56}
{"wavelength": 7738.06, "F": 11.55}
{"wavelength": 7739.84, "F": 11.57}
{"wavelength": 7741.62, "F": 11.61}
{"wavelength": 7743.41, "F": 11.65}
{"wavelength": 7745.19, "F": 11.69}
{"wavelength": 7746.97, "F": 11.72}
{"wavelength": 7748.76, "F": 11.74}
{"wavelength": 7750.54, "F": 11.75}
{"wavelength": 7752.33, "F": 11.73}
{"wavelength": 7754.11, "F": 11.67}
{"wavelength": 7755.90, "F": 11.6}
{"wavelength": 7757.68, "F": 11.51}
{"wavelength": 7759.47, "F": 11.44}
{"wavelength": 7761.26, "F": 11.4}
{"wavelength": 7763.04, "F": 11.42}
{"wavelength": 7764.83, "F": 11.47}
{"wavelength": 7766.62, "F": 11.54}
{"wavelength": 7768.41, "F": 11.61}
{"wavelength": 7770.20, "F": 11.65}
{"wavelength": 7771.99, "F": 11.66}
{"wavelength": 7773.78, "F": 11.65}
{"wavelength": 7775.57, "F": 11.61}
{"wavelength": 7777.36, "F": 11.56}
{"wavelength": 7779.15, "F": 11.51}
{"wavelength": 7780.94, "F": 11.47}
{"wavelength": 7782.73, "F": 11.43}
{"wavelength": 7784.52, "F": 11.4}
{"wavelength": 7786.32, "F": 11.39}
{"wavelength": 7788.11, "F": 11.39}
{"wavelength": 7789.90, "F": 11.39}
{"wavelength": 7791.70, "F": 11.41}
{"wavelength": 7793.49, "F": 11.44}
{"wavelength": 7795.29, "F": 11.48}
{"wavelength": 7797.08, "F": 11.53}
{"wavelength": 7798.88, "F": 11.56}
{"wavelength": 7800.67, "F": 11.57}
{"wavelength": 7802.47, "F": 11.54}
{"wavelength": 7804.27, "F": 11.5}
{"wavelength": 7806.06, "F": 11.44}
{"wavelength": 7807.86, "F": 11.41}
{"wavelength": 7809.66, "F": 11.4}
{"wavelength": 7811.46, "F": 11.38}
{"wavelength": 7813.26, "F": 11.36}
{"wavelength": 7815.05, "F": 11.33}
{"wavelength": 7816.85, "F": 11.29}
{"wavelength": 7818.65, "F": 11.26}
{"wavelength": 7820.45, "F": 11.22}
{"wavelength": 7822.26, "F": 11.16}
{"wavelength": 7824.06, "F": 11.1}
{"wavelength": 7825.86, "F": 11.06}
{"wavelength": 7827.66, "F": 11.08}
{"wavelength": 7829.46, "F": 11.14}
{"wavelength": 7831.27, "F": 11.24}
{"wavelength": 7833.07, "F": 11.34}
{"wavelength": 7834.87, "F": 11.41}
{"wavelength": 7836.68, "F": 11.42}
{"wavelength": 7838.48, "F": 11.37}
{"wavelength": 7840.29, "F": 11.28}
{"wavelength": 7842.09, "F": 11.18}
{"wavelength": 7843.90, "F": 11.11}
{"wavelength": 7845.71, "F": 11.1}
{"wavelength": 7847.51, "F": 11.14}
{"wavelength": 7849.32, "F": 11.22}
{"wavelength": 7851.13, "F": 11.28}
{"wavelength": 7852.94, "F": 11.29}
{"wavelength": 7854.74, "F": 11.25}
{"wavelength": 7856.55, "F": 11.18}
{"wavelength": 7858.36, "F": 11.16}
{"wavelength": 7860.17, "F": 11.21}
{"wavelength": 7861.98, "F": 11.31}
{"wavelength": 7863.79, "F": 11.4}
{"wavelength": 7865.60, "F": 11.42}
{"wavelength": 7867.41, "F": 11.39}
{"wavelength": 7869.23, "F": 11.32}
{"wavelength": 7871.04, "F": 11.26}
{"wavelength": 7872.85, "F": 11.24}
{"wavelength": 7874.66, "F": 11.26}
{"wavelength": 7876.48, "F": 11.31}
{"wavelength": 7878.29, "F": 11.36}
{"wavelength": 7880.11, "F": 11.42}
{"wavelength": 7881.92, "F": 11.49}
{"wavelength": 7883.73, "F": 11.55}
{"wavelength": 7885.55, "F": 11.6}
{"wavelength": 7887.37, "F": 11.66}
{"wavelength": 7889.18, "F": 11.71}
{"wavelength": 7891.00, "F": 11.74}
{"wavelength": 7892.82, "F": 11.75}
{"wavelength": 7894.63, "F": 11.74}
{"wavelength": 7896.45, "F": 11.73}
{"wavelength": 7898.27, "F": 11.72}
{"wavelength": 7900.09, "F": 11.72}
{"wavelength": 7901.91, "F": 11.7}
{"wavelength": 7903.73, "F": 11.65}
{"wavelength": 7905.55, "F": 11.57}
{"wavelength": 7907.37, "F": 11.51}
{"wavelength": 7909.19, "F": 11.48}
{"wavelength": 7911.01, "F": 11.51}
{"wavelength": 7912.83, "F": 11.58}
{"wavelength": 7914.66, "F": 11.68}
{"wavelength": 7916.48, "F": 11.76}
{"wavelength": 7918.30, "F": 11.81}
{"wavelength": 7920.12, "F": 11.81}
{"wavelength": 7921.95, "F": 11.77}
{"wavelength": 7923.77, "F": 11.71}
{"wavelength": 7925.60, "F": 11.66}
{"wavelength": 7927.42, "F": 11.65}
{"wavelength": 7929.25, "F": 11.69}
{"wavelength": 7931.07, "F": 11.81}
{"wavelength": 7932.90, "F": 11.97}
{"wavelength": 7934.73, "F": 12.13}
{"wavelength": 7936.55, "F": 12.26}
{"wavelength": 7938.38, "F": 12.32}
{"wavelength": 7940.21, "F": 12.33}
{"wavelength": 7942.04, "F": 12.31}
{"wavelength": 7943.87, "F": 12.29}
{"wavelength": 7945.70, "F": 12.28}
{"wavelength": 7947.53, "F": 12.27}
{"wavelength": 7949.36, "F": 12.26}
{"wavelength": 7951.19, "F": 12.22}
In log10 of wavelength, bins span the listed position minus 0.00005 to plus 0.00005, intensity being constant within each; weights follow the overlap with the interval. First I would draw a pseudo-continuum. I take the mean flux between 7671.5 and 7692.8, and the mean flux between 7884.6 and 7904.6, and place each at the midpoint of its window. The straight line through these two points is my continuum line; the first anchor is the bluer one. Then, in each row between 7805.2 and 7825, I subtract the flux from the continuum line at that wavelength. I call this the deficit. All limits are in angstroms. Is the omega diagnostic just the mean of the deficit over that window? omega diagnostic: 0.62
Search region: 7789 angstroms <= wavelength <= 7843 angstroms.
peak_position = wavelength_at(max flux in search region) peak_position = 7800.67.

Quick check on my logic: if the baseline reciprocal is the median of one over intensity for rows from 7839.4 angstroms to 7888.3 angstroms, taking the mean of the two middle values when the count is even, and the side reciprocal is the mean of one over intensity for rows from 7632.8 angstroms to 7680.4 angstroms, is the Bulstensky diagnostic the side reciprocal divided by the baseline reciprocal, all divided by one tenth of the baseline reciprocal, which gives 101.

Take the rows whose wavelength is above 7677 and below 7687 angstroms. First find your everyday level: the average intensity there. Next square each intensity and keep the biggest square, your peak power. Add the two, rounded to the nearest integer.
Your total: 163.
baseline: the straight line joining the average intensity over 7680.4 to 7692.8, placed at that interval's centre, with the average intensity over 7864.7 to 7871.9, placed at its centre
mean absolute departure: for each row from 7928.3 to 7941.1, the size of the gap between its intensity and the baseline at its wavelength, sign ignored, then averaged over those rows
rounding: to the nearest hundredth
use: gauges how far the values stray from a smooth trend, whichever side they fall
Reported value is 1.07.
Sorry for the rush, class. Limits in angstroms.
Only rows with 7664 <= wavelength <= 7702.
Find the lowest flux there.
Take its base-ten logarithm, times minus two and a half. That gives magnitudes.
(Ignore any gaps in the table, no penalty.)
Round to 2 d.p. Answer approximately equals -2.71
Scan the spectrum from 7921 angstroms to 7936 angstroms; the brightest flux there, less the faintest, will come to 0.48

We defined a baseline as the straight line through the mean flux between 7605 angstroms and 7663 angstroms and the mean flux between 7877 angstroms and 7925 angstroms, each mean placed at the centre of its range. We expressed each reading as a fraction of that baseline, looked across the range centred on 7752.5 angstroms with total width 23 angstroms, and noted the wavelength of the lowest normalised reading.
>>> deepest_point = 7761.26 angstroms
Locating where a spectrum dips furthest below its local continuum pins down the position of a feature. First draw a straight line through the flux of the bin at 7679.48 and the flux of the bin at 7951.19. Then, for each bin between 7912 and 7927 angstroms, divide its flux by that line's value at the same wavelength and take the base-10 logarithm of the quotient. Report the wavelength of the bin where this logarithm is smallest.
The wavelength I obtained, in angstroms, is 7912.83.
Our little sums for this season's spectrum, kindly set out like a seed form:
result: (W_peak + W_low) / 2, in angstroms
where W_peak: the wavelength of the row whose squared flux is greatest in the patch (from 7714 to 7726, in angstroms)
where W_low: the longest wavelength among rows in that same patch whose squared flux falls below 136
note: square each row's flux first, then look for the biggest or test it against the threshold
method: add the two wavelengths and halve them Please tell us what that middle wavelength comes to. 7718.5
